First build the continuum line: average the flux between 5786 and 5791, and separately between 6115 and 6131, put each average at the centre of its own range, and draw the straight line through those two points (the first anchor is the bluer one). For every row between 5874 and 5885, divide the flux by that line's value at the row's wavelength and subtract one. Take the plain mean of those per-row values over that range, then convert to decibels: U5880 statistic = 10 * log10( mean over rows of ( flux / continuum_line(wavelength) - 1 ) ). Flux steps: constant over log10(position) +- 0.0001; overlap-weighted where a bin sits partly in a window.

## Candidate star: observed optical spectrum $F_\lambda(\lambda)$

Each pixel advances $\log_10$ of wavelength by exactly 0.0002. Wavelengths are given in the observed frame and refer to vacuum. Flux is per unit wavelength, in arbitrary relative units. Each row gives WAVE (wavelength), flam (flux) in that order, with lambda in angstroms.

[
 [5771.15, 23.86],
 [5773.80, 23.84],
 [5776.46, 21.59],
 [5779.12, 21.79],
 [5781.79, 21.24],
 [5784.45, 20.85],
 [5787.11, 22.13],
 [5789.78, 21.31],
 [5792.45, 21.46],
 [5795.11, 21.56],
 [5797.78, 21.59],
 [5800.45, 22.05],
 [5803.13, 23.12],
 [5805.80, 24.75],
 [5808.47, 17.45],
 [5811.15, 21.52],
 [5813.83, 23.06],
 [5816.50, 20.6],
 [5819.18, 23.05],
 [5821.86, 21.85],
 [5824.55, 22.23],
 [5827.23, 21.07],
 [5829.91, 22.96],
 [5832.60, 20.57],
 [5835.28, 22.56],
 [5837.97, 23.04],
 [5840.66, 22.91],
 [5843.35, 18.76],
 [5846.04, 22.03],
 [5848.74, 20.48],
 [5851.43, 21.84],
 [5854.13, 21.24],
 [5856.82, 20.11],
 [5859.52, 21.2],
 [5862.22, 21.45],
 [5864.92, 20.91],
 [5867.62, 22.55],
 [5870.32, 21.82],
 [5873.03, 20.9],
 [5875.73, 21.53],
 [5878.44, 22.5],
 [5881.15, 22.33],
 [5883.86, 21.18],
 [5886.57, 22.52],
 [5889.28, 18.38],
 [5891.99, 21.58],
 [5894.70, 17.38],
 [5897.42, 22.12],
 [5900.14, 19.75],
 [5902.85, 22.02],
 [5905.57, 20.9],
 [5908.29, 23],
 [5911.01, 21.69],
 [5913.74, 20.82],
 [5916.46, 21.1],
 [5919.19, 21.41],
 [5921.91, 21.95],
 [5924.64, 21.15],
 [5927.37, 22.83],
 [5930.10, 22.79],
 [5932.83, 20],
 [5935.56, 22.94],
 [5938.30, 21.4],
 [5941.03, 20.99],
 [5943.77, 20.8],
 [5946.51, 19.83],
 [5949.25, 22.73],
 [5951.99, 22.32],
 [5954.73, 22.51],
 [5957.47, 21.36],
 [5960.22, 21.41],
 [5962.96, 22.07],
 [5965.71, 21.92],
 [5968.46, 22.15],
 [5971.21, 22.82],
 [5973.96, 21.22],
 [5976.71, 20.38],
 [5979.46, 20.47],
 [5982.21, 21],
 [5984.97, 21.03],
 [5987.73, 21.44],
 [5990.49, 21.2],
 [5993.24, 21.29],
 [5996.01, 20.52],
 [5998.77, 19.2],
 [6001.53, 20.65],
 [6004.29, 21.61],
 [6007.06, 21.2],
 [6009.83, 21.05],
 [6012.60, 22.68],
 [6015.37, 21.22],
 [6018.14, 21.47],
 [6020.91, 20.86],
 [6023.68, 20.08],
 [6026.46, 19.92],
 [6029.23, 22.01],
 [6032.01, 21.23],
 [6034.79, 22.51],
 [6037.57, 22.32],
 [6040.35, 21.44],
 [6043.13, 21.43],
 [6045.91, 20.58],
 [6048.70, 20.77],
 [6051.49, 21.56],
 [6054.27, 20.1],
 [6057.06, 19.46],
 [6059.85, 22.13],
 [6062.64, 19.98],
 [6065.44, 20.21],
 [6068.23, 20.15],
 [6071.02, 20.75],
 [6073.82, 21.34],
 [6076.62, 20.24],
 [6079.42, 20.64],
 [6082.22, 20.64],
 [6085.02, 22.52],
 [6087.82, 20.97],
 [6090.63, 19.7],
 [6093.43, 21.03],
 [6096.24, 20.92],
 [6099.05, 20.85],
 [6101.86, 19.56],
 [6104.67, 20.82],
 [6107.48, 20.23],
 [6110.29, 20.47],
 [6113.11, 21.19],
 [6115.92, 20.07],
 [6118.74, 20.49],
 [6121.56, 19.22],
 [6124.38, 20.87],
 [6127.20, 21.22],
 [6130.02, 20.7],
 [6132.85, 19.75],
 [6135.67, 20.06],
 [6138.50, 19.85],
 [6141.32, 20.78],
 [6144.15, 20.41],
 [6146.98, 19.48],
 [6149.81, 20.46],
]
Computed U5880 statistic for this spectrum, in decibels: -16.2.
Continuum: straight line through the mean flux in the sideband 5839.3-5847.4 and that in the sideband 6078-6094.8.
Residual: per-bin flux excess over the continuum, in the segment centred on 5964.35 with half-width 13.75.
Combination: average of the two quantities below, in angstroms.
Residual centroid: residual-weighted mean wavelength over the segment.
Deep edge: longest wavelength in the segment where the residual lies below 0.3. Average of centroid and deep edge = 5969.0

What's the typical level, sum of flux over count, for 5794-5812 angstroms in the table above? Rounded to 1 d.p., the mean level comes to 21.7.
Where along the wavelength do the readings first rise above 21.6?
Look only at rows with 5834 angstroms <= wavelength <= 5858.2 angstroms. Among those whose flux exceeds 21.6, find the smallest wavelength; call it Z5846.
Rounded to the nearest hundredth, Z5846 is 5835.28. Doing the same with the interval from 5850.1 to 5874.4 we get 5851.43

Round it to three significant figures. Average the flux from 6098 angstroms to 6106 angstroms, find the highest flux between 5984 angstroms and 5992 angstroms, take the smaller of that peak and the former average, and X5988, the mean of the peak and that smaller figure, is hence 20.9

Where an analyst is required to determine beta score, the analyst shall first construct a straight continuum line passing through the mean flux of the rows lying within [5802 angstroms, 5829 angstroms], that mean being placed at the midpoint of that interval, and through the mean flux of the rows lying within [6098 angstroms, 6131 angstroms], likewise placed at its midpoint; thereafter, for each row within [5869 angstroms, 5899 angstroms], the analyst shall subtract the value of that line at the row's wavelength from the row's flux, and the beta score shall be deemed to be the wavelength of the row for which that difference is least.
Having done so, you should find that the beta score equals 5894.70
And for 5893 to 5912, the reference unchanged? 5894.70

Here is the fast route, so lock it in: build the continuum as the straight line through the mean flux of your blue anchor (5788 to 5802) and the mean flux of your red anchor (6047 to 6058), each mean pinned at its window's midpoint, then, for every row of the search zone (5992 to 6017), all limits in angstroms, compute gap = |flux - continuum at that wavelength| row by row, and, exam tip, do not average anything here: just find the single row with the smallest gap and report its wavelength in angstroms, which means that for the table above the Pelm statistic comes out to 6001.53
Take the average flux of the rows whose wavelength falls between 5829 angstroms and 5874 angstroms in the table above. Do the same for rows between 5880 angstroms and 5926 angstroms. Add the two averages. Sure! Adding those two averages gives 42.6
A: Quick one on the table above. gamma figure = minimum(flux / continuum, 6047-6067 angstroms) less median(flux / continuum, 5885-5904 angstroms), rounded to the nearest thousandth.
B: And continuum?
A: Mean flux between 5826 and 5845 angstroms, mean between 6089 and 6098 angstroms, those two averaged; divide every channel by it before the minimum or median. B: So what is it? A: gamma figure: -0.100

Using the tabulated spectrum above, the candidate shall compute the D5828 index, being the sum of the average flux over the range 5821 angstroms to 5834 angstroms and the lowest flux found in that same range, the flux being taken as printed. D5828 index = 42.3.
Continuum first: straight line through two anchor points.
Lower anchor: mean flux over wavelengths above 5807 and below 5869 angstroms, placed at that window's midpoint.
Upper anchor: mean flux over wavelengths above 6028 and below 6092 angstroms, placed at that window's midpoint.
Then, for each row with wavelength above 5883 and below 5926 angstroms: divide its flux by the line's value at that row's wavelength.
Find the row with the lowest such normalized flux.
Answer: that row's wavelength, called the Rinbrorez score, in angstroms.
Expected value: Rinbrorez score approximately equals 5894.70 angstroms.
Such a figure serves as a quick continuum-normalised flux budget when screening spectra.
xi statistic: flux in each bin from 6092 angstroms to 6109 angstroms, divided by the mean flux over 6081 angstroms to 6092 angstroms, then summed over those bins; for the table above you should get 5.89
